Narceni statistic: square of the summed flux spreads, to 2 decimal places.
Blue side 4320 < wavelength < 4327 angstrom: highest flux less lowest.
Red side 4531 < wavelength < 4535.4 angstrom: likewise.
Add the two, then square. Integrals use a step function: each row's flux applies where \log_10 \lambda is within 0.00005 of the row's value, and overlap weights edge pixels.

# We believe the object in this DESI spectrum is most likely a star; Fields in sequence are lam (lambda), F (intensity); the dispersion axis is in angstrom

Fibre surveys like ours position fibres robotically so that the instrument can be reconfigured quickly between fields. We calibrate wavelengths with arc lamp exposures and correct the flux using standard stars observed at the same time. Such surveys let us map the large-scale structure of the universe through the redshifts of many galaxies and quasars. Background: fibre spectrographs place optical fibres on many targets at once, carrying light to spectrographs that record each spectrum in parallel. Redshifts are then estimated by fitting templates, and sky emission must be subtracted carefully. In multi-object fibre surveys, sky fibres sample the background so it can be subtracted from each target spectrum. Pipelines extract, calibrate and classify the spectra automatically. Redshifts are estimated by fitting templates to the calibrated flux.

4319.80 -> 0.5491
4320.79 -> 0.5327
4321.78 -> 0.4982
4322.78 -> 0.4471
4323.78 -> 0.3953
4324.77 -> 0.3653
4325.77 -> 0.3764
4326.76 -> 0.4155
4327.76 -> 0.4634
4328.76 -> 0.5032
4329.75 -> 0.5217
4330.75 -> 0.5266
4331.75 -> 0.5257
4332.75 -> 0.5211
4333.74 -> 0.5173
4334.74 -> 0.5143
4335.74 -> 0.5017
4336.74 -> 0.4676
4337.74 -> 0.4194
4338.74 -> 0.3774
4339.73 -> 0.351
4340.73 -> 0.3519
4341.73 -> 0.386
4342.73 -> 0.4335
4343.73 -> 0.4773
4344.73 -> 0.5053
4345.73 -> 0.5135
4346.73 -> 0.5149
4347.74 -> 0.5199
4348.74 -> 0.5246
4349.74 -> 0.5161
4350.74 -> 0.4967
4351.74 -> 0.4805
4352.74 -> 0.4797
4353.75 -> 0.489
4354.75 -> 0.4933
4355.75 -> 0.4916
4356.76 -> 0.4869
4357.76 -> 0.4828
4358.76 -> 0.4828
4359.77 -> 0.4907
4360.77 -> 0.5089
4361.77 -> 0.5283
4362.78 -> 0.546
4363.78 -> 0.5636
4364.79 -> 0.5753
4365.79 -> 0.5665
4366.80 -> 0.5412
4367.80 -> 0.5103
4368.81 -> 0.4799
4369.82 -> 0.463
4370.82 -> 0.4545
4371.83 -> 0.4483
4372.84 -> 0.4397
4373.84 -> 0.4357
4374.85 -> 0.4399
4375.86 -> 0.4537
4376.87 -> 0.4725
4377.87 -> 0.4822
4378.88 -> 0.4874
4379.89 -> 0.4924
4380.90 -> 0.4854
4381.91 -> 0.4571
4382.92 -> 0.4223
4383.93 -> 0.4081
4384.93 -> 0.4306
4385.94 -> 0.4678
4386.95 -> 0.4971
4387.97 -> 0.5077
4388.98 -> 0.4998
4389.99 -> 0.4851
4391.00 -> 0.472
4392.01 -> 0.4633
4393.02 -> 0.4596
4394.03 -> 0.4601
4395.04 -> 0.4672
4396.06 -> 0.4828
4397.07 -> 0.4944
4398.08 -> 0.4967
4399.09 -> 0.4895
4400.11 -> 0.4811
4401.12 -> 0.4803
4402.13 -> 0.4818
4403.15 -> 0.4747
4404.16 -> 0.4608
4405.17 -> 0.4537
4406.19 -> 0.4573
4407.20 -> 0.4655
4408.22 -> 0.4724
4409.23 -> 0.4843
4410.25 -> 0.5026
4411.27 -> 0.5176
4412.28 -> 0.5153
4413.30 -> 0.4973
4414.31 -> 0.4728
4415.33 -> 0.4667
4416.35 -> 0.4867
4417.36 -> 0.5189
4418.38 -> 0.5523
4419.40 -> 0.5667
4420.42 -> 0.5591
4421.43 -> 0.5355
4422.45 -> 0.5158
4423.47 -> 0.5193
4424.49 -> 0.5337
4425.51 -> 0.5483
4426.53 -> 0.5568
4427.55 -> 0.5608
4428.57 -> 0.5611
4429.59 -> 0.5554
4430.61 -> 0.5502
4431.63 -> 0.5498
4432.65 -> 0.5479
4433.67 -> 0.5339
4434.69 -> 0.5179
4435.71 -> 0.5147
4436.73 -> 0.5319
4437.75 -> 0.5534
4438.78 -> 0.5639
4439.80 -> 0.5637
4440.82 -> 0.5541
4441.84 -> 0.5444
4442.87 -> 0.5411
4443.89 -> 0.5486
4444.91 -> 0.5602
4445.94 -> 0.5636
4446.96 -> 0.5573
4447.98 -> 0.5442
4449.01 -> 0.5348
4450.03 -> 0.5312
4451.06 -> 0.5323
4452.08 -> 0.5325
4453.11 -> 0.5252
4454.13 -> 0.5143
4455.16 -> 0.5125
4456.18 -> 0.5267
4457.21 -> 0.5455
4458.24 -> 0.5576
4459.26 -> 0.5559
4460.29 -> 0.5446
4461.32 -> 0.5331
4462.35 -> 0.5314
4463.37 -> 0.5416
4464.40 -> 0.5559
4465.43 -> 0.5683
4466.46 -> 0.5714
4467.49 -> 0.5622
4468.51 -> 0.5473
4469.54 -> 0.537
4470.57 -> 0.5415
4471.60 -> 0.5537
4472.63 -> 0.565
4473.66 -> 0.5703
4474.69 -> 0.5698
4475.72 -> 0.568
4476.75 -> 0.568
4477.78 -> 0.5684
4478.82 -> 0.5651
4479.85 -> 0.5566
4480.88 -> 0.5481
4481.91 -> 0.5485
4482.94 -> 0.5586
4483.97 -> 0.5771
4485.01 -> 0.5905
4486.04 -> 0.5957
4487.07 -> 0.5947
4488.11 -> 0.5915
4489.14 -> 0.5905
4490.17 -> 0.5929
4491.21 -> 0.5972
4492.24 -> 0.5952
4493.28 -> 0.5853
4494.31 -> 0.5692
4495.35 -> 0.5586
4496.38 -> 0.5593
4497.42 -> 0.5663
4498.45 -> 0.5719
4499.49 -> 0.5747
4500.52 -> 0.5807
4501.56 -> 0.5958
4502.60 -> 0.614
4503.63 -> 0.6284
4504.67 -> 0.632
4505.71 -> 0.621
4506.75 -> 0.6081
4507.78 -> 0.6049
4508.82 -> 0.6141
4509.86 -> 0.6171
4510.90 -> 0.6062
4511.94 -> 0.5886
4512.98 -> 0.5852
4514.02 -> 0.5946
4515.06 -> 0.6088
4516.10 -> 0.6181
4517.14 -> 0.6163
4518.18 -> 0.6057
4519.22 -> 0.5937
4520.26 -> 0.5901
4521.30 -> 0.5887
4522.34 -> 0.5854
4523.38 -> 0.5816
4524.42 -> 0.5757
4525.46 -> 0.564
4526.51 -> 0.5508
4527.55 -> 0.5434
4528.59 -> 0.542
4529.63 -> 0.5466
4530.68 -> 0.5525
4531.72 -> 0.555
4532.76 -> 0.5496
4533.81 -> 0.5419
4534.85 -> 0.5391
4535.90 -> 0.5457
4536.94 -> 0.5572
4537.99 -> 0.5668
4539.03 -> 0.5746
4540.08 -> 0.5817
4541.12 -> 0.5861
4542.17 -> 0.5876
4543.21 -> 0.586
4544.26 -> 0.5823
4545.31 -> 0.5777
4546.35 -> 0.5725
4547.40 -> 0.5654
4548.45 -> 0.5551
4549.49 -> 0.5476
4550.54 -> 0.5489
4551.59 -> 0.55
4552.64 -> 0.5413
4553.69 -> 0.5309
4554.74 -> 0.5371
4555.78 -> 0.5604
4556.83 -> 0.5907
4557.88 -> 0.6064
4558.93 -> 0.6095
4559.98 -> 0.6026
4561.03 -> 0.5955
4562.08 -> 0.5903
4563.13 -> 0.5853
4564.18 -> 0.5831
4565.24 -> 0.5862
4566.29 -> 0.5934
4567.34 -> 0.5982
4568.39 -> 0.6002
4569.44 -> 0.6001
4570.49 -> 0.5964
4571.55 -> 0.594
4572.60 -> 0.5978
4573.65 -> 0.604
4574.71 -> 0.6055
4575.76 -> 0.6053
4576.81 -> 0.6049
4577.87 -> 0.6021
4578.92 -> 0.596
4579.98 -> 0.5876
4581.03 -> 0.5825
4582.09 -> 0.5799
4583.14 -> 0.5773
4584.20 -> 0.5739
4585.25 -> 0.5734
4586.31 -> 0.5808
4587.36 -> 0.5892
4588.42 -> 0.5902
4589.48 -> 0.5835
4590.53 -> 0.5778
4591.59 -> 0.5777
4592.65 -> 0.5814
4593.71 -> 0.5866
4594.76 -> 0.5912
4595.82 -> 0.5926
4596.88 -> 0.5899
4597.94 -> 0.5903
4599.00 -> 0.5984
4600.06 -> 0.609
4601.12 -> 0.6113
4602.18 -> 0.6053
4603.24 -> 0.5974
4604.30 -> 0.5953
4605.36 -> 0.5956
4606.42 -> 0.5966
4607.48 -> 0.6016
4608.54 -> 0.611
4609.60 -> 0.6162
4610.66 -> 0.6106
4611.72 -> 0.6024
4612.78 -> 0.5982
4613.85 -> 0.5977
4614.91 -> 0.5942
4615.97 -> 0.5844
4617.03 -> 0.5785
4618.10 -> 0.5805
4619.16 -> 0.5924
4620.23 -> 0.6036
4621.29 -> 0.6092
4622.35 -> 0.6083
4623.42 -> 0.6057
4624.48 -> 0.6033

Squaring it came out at 0.03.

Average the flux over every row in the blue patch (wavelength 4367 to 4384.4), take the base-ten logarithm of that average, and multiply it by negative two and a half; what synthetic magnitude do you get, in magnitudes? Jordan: 0.84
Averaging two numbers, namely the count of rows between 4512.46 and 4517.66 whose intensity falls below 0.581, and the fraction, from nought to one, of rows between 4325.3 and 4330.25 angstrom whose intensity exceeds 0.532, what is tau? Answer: 0.00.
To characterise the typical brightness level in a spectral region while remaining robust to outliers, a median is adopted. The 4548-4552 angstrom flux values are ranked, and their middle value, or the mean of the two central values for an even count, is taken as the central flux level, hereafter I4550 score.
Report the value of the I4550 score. 0.549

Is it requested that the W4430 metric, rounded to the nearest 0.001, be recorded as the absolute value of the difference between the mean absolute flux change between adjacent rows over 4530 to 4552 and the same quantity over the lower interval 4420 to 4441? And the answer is 0.004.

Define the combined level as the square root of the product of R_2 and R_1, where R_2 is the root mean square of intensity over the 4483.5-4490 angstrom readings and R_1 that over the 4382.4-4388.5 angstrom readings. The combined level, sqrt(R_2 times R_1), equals 0.52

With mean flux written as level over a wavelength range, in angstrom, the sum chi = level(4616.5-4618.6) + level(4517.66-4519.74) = 1.18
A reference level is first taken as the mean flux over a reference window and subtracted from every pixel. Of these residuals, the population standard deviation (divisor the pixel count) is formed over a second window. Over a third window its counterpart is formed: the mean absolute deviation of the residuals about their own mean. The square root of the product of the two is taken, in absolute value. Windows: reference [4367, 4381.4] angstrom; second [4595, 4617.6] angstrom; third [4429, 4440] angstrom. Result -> 0.0114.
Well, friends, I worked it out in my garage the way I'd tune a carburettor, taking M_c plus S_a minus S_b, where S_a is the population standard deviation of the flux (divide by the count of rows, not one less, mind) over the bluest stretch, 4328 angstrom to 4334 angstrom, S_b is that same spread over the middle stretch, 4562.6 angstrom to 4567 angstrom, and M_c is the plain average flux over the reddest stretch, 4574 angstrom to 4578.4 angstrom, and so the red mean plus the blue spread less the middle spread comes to 0.608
